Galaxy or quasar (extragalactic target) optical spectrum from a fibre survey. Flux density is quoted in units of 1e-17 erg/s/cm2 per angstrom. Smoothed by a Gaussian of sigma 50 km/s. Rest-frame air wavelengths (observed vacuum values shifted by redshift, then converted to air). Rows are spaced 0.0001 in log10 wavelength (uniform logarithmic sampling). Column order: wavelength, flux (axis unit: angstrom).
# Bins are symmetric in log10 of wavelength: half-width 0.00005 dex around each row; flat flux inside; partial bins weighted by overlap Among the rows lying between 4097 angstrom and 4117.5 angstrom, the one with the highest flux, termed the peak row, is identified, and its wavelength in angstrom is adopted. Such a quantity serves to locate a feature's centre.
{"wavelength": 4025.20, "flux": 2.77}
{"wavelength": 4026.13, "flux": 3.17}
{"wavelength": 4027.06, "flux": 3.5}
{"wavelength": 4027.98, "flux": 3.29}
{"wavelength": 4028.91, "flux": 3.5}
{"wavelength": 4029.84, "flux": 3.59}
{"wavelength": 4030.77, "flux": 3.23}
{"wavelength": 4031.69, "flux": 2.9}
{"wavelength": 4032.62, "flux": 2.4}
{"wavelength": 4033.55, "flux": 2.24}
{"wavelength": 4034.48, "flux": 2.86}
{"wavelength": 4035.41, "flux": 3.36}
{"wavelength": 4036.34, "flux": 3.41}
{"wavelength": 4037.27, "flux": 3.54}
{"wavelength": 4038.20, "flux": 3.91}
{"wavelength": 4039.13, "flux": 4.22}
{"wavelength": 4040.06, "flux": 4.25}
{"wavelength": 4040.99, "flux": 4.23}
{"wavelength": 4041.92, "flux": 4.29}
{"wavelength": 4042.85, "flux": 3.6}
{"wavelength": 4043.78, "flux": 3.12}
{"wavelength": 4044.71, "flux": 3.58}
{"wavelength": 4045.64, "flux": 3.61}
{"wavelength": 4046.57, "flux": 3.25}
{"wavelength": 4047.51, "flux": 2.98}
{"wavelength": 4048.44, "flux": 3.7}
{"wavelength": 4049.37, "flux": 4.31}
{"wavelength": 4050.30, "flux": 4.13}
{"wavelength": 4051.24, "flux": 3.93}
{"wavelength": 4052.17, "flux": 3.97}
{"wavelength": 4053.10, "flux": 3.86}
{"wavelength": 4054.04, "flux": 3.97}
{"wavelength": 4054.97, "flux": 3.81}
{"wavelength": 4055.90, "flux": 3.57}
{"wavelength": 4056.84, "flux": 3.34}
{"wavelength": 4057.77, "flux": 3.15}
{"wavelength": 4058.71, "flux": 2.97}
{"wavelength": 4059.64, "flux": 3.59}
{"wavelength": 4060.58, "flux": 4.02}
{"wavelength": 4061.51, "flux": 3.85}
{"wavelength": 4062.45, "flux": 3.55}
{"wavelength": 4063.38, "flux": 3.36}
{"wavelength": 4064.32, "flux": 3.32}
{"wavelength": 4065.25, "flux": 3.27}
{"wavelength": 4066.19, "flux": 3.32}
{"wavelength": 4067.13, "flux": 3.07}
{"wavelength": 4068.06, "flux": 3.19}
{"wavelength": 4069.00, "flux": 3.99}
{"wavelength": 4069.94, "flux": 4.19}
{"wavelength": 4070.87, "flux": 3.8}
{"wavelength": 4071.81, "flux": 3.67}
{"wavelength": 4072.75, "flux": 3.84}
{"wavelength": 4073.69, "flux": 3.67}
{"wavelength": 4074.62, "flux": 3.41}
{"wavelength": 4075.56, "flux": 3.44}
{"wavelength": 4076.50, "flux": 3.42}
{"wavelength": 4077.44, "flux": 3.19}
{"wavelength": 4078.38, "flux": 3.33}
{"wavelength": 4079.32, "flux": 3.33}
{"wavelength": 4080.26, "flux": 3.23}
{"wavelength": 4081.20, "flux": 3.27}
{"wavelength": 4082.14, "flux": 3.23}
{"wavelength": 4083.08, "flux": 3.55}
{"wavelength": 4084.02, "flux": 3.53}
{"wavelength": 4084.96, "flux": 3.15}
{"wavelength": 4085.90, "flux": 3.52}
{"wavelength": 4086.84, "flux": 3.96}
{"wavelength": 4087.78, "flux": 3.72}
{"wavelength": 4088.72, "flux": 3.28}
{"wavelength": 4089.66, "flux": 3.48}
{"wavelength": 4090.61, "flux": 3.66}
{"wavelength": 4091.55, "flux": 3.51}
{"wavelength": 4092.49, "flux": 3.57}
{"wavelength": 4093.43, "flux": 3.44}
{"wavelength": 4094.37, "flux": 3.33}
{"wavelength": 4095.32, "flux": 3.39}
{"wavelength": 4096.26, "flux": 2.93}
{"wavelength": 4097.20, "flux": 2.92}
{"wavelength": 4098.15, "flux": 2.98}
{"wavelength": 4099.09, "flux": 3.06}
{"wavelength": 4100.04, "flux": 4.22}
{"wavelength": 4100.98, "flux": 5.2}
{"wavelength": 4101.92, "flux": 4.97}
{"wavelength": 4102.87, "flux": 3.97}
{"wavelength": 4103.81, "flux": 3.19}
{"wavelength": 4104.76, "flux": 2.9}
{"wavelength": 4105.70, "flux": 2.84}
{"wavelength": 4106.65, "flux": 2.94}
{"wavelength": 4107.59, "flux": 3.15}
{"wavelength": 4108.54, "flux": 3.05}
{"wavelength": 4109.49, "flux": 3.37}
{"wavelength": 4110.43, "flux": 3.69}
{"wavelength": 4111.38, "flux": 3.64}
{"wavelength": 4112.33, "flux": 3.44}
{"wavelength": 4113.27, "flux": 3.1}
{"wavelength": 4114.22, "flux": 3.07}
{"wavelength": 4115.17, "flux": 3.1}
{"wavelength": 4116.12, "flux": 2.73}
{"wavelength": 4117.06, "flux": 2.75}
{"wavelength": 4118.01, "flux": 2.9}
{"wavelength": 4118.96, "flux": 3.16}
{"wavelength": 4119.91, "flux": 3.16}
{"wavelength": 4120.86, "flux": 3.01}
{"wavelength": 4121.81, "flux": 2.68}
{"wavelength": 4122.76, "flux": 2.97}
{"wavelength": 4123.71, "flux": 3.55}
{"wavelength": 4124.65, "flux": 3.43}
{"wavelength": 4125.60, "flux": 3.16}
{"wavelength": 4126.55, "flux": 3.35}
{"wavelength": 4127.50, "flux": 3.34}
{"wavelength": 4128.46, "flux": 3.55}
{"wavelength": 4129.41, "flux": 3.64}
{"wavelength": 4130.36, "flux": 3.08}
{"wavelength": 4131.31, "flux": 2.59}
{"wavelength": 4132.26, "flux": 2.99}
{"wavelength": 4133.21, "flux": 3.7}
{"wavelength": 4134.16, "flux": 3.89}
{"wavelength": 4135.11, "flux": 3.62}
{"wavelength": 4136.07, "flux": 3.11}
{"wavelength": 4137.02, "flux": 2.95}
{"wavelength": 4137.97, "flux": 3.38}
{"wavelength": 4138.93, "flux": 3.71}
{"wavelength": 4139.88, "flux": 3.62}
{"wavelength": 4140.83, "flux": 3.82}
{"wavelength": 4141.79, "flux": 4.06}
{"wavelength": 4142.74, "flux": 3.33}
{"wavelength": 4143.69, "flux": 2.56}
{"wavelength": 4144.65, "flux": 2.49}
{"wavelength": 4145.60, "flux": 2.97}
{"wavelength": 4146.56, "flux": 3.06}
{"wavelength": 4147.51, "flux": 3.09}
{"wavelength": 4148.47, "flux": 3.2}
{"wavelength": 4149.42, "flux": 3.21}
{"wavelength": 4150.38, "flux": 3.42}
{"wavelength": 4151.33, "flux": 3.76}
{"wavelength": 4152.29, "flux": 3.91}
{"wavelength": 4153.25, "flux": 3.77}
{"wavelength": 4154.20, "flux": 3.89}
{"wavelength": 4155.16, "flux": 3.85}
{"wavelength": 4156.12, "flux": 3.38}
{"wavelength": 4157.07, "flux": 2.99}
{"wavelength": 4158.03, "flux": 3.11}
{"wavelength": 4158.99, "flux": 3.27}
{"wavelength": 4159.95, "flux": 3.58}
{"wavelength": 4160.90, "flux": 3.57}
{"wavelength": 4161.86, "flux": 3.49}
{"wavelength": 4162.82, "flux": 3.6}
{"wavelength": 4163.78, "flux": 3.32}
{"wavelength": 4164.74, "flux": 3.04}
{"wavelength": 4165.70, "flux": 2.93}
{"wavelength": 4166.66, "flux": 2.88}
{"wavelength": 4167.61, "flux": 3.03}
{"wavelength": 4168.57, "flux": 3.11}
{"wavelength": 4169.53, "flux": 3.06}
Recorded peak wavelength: 4100.98 angstrom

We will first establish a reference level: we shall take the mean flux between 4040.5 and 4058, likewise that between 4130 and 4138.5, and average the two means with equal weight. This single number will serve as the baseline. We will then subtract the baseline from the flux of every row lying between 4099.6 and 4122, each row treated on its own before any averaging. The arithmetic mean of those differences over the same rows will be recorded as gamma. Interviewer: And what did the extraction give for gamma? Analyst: -0.14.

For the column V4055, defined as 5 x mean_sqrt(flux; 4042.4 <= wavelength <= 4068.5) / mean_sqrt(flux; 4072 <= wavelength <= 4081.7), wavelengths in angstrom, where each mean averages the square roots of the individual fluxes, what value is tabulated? 5.09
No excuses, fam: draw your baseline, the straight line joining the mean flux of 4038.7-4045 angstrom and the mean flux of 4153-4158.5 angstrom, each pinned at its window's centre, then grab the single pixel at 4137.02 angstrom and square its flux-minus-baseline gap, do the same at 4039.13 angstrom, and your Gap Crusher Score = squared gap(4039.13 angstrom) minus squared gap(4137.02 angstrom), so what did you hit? -0.28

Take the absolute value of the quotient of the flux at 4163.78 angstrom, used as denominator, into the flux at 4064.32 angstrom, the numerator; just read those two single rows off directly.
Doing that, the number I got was 1.00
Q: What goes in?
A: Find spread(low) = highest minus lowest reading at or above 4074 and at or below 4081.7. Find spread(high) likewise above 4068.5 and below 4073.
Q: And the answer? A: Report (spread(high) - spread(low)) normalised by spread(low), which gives 1.1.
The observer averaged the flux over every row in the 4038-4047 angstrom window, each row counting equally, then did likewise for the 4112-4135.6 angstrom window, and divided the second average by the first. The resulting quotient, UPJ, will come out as 0.84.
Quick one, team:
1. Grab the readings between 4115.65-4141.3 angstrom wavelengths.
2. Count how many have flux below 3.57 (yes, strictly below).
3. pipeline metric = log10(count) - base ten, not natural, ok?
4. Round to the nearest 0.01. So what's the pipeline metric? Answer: 1.30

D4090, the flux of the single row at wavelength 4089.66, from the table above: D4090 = 3.48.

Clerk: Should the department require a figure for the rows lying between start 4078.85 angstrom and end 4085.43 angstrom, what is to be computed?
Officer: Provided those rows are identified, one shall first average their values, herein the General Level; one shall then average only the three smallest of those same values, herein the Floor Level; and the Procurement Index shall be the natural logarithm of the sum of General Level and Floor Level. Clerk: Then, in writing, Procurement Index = 1.88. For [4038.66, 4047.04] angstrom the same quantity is 1.96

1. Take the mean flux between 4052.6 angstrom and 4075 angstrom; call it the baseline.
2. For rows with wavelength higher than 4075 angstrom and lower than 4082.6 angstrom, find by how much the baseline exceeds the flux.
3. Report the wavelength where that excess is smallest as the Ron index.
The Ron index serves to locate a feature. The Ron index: 4075.56 angstrom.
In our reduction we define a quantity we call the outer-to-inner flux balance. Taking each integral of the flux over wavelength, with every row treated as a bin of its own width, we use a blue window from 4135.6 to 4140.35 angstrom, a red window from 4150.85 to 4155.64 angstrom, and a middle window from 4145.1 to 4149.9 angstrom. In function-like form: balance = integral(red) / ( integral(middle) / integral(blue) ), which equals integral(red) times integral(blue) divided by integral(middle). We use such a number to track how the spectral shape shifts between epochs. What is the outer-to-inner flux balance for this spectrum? 20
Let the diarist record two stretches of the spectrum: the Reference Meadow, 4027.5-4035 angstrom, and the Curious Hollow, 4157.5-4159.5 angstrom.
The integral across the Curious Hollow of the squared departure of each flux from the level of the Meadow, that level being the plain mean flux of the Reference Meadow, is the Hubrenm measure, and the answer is 0.1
